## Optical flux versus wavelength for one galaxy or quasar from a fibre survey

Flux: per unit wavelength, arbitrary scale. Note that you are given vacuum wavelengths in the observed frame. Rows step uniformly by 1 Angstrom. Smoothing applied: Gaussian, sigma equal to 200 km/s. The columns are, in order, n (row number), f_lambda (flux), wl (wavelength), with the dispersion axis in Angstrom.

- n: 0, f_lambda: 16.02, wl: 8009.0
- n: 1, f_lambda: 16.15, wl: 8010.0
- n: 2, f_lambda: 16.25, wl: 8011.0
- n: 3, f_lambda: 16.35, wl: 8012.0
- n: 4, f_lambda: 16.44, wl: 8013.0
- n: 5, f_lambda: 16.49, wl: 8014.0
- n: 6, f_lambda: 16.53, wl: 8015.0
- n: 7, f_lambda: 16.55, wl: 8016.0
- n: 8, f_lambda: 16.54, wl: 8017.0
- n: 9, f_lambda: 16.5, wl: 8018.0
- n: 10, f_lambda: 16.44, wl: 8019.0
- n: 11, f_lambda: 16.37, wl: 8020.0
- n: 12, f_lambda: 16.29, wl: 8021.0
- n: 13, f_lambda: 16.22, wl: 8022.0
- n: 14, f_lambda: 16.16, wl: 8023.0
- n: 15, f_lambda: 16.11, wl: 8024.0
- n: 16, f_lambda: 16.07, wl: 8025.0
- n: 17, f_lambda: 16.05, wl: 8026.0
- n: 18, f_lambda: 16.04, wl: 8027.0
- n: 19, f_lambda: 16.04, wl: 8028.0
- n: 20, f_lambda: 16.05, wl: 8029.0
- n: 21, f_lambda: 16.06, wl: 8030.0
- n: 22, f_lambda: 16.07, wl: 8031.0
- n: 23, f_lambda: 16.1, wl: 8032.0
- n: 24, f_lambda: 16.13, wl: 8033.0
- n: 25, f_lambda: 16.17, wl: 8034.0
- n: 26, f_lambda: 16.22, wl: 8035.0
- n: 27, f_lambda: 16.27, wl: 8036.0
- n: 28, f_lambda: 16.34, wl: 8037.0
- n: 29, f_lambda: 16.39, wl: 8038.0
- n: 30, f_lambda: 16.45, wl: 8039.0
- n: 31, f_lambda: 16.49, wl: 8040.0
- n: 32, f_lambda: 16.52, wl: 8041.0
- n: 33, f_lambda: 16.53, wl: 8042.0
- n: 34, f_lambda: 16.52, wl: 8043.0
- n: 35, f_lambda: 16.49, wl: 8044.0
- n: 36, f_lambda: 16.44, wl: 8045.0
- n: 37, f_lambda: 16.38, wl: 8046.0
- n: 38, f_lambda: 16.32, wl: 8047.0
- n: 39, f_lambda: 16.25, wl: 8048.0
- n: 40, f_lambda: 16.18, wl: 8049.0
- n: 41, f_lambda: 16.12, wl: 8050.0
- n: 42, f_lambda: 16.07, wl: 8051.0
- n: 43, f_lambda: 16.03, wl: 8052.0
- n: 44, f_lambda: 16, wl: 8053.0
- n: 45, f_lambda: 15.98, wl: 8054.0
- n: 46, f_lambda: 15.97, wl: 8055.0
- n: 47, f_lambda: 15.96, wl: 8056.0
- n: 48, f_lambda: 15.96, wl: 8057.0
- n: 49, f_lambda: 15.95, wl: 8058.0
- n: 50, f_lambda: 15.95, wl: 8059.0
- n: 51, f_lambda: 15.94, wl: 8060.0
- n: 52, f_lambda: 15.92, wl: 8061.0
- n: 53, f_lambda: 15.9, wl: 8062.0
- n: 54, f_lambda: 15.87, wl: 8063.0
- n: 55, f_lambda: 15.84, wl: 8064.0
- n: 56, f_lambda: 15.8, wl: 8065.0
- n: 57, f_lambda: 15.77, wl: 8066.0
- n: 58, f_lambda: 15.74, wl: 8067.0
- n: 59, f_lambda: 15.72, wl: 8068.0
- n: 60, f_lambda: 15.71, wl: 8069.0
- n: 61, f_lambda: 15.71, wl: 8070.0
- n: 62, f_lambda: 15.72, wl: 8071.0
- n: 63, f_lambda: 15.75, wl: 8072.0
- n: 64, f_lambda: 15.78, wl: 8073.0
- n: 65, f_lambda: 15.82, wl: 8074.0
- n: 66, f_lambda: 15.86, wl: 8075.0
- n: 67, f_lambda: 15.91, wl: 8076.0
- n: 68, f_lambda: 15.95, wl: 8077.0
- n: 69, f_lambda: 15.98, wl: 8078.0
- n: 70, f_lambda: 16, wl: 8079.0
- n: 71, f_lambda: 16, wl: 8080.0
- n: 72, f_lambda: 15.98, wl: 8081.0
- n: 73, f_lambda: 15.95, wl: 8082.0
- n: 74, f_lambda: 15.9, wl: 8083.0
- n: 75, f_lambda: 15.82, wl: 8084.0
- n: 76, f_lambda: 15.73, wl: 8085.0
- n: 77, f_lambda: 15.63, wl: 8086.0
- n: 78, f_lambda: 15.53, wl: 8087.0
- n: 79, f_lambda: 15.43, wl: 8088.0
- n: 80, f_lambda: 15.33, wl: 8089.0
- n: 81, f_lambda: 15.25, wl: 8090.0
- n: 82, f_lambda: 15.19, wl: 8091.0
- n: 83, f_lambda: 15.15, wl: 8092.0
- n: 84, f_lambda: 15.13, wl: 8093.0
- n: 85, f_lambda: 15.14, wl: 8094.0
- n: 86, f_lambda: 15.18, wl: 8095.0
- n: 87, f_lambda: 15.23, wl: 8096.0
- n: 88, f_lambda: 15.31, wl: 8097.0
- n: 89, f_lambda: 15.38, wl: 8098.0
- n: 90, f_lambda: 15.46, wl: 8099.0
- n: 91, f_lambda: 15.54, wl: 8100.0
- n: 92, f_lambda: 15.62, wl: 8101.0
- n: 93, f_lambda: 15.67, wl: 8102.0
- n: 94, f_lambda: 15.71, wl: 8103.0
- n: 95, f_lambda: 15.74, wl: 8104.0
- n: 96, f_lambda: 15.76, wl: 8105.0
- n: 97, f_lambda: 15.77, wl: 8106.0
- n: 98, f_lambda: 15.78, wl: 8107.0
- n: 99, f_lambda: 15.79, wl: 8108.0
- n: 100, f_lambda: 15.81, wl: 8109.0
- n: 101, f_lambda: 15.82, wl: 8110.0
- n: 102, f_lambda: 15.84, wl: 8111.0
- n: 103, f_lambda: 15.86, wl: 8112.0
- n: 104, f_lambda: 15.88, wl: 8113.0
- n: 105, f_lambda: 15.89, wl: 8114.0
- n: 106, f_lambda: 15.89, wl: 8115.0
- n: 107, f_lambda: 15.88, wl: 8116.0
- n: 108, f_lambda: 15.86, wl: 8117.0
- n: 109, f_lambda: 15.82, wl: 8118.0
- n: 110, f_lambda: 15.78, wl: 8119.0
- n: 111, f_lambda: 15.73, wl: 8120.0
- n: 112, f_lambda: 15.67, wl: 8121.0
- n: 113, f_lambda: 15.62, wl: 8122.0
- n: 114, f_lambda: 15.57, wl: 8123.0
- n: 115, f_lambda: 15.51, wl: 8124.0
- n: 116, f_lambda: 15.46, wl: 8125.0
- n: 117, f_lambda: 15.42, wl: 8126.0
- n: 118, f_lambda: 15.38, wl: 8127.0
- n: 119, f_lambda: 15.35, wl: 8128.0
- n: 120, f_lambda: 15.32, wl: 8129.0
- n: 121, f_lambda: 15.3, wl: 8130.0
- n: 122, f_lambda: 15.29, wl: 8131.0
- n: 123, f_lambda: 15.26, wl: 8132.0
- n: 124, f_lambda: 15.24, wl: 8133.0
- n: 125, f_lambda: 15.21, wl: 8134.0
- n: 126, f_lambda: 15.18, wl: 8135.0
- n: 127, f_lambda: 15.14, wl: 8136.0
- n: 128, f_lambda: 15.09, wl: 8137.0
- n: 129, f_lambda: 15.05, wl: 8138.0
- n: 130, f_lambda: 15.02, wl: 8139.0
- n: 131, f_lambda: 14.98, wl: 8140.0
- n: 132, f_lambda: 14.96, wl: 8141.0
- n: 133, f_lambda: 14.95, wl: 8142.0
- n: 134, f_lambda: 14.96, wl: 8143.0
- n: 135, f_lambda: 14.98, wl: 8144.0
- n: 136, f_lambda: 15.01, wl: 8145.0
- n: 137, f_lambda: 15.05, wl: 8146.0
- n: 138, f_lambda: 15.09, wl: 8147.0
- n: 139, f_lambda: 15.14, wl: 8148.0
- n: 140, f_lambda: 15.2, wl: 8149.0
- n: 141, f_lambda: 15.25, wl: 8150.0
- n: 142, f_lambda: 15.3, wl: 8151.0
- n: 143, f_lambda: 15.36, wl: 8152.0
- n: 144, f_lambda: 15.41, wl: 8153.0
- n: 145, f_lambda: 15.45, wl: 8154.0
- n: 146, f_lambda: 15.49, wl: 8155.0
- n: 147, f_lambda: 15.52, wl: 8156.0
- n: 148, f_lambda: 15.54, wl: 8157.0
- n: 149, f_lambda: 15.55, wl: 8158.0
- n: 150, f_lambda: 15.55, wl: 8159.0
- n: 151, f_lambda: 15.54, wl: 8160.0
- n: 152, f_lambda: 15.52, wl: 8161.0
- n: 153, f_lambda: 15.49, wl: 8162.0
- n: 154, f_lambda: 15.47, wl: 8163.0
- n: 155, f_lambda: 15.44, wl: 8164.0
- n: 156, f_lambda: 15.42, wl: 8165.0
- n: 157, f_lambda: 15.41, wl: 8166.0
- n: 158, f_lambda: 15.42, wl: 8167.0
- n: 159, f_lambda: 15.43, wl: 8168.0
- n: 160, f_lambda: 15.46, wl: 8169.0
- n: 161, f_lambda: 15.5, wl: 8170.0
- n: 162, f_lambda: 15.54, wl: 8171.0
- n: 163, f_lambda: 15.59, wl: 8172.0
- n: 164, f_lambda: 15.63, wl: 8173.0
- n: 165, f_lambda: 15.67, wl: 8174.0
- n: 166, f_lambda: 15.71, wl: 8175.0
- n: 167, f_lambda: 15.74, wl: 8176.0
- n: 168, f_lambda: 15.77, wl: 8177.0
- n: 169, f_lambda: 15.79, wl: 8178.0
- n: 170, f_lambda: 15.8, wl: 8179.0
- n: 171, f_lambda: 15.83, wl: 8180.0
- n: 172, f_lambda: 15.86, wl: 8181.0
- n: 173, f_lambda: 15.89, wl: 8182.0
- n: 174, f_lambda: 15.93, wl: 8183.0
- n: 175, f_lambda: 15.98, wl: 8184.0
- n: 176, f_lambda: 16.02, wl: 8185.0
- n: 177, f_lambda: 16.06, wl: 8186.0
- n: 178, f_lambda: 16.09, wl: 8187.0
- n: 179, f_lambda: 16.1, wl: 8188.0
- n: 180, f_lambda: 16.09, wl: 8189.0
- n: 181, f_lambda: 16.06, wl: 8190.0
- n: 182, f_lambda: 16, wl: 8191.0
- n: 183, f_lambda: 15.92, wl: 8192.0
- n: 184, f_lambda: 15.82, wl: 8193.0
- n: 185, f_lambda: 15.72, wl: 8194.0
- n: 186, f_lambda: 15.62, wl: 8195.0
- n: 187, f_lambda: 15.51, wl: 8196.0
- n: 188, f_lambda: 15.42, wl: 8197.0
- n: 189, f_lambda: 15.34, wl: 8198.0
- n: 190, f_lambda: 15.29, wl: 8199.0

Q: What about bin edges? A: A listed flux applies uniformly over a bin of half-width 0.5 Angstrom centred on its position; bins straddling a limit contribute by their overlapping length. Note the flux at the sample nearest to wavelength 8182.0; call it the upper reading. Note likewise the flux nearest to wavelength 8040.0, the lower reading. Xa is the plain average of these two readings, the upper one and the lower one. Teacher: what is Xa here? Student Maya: 16.2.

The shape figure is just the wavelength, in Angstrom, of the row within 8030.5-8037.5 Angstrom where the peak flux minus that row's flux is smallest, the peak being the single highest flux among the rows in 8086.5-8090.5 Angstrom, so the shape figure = 8037.0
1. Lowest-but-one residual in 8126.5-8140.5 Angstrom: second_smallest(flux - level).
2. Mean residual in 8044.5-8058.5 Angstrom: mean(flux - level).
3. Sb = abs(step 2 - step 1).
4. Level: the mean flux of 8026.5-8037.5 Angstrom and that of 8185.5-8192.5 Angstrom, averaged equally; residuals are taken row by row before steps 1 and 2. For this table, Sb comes 1.1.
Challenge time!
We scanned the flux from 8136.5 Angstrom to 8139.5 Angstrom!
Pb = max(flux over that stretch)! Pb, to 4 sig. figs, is 15.09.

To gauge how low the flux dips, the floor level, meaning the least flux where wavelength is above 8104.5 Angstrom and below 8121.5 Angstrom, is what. 15.67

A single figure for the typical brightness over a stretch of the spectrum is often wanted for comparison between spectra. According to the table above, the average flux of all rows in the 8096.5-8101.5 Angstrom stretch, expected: 15.5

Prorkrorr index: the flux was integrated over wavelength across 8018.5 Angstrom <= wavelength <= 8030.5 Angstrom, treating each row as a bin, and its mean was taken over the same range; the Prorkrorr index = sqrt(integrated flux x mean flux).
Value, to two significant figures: 56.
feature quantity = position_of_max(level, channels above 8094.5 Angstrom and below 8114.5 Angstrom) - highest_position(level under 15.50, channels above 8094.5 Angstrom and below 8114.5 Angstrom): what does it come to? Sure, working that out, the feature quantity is 15 Angstrom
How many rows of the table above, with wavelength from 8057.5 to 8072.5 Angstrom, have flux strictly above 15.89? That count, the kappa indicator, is 5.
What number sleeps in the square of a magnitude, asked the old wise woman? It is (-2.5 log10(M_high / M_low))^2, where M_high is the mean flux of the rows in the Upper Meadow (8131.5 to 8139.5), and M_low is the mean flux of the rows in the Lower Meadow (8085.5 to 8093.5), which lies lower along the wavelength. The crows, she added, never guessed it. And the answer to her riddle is 0.0002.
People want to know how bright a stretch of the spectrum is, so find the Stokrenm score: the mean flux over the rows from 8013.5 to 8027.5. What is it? 16.3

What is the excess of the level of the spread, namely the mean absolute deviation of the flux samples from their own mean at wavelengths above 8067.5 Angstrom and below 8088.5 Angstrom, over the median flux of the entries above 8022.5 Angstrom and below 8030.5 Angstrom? -15.9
